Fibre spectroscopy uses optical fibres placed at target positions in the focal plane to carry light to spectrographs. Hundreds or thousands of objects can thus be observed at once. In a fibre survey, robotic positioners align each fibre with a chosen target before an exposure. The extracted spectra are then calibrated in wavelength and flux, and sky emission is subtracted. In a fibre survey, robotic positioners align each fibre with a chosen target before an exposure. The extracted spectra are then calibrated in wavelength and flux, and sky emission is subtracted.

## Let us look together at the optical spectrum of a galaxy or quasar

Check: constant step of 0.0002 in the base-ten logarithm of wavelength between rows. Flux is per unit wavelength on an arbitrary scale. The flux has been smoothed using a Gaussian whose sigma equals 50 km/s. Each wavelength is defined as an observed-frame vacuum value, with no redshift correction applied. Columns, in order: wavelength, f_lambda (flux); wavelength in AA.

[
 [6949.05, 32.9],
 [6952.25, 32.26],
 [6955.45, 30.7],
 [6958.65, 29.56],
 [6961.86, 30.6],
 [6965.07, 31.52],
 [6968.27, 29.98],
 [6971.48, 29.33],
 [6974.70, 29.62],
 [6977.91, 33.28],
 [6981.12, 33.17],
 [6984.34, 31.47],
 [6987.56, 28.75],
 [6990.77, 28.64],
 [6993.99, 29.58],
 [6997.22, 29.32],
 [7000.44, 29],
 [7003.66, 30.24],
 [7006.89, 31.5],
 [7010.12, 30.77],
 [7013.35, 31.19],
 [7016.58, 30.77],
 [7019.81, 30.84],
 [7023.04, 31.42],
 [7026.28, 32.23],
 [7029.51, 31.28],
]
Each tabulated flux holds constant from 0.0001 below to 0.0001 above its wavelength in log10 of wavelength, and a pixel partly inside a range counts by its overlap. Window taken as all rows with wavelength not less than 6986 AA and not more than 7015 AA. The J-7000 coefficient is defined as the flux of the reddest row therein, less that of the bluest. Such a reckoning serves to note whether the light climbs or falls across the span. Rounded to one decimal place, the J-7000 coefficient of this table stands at 2.4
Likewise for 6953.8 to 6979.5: 2.6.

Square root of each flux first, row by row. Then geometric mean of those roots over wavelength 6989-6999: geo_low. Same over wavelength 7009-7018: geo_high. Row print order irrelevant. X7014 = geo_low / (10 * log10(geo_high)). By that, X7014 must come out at 0.725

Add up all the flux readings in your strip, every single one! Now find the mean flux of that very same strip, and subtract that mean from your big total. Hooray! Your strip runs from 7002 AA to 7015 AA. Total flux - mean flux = 93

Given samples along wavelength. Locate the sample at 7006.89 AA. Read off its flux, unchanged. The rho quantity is 31.5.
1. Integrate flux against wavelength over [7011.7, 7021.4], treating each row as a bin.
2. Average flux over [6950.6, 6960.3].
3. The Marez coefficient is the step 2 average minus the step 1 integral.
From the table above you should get -269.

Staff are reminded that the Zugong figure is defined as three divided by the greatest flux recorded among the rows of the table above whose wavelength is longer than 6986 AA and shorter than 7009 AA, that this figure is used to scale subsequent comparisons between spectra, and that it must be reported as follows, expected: 0.0952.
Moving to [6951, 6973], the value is 0.0930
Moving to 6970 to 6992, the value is 0.0901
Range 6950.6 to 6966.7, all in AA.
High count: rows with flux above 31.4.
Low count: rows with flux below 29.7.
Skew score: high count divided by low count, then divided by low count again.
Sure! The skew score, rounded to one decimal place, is 2.0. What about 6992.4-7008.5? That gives 0.1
